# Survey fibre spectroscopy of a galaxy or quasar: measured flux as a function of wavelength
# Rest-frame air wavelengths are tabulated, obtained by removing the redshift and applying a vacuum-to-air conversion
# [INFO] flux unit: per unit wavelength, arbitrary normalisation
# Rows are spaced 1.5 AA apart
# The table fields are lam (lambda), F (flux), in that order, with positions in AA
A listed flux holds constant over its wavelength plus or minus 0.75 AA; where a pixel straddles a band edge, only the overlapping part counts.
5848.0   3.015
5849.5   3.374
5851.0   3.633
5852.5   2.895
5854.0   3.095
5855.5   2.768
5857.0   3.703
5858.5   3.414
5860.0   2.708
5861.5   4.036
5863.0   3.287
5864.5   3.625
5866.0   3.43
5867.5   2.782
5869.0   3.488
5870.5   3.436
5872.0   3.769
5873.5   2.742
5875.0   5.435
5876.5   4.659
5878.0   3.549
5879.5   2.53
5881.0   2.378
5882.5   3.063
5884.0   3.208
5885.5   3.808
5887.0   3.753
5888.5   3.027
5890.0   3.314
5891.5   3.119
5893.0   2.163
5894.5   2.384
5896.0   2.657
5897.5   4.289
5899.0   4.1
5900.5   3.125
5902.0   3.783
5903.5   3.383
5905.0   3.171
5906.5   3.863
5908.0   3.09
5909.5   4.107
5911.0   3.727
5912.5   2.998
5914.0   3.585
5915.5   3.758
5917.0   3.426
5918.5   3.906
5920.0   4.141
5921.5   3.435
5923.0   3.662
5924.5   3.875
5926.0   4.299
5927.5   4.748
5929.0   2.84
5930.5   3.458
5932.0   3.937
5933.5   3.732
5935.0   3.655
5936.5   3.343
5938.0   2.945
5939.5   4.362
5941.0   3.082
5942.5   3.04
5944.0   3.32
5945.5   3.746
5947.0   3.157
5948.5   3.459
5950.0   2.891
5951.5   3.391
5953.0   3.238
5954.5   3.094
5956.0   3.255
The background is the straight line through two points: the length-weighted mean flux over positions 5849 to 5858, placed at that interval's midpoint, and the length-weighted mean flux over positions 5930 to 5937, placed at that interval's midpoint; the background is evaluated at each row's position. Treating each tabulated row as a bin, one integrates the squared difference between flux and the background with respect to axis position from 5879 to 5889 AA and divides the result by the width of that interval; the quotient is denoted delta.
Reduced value 0.32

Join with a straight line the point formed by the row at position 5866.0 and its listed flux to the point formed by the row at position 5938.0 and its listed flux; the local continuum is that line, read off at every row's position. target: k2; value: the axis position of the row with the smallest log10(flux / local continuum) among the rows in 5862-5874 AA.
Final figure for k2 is 5873.5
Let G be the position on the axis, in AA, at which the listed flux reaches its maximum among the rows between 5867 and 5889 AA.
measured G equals 5875.0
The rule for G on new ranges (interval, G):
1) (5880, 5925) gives 5897.5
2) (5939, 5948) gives 5939.5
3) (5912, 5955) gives 5927.5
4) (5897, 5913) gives 5897.5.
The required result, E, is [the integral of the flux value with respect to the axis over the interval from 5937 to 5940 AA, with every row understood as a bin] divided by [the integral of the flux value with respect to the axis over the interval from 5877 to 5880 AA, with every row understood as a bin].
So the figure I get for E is 1.11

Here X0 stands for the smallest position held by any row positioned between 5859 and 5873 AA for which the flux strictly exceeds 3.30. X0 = 5861.5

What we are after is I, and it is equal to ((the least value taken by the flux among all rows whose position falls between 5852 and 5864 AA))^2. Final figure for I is 7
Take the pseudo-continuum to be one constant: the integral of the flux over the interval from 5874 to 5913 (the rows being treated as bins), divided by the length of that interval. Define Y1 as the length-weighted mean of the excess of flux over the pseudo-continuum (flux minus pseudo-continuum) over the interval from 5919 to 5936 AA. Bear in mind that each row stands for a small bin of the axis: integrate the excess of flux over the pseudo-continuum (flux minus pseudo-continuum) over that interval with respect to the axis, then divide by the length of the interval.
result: 0.38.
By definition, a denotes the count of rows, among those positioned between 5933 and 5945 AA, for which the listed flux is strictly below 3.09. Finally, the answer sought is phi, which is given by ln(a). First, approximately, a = 3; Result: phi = 1.1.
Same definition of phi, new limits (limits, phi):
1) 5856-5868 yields 0.7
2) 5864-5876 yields 0.7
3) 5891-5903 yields 1.1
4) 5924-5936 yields 0.0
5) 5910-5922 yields 0.0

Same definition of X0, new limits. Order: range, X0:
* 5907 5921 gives 5909.5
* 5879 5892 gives 5885.5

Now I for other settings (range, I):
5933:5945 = 9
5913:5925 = 12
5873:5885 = 6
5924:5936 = 8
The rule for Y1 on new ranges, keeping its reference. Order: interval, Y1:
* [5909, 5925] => 0.27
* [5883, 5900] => -0.16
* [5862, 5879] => 0.23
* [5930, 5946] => 0.10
